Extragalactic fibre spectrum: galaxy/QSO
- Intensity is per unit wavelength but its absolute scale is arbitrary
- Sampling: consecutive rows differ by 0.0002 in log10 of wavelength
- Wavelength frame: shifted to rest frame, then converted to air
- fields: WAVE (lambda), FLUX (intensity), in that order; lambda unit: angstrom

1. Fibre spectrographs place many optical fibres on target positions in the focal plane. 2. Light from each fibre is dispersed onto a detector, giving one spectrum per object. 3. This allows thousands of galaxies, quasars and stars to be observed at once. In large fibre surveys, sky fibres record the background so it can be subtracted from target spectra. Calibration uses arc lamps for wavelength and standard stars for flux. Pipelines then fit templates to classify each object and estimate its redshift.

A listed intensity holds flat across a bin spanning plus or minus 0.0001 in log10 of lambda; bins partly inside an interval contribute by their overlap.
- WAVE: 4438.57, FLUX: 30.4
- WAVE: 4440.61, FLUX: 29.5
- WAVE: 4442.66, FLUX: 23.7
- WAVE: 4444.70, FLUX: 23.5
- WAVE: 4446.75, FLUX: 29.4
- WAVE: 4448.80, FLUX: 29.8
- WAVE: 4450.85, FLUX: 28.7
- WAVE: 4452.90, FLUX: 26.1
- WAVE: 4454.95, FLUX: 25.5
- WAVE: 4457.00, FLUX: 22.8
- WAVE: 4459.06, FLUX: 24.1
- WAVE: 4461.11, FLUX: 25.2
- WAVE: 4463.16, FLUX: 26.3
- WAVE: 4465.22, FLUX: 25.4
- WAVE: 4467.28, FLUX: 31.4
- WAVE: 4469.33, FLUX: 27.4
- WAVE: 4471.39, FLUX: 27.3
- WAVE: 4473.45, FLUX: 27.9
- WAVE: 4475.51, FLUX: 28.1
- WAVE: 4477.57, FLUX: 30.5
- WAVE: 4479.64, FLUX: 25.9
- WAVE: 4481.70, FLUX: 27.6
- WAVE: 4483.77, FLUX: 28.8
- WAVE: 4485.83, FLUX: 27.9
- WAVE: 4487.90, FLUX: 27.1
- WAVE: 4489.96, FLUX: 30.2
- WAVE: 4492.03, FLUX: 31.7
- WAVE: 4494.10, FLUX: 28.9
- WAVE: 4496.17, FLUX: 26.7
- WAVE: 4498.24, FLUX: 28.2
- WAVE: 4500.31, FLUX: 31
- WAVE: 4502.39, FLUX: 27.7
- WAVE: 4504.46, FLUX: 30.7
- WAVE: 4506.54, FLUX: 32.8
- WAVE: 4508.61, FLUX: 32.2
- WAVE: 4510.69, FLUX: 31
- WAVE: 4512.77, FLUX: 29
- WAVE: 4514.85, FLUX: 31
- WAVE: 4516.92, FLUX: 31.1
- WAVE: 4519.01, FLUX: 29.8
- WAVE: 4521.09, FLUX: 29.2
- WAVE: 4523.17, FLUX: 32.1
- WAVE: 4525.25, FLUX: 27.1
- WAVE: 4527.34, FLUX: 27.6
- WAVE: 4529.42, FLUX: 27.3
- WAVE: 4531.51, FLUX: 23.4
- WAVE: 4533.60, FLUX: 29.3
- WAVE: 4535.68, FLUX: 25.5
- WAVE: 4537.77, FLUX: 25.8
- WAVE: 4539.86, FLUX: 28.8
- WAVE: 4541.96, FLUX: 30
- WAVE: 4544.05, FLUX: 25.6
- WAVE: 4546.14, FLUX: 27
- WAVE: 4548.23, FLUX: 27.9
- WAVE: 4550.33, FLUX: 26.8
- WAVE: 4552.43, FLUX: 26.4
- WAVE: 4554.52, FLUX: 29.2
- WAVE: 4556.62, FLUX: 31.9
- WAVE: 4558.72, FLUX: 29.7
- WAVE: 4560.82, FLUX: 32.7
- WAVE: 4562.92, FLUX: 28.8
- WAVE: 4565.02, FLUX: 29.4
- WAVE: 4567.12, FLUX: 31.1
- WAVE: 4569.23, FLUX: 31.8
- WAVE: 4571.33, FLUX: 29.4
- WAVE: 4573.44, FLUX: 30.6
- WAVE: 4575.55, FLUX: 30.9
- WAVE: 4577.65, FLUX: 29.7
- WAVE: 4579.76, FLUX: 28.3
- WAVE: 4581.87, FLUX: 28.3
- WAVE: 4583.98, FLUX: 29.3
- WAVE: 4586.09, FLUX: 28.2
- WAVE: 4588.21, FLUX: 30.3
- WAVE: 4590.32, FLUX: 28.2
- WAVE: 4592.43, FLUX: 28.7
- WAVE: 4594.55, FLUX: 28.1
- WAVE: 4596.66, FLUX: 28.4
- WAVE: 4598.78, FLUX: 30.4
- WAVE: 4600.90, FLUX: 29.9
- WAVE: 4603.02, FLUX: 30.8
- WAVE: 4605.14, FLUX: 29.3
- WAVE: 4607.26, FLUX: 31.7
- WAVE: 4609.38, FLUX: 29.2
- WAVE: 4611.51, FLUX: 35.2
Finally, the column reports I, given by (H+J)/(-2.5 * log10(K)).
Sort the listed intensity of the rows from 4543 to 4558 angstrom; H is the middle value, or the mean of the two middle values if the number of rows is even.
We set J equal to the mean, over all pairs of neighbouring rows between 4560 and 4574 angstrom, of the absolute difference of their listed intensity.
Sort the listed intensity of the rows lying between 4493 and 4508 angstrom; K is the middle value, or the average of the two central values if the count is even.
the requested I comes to -7.9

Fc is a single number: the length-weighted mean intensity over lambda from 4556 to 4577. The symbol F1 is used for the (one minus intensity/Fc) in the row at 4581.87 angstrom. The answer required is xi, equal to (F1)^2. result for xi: 0.006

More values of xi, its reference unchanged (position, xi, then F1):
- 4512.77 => 0.003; 0.05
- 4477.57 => 0.000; 0.00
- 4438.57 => 0.000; 0.01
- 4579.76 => 0.006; 0.07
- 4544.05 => 0.027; 0.16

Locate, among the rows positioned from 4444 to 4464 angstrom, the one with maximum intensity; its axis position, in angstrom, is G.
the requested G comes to 4448.80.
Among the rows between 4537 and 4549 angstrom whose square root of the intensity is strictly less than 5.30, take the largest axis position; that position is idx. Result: 4548.23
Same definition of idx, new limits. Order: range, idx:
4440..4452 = 4444.70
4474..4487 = 4485.83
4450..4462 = 4461.11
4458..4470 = 4469.33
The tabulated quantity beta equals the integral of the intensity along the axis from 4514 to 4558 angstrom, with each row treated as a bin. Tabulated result 1242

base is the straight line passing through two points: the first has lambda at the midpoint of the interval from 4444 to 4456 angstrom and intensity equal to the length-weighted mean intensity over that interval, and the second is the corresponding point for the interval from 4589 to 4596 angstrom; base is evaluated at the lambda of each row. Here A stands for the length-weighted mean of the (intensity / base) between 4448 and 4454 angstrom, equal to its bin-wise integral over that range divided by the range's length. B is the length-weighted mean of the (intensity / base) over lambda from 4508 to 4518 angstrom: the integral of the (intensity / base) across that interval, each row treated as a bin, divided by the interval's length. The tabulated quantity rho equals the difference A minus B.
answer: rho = -0.08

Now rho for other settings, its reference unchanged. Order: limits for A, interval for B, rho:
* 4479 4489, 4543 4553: 0.05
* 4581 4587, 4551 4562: -0.05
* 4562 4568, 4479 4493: 0.02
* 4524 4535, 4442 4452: -0.03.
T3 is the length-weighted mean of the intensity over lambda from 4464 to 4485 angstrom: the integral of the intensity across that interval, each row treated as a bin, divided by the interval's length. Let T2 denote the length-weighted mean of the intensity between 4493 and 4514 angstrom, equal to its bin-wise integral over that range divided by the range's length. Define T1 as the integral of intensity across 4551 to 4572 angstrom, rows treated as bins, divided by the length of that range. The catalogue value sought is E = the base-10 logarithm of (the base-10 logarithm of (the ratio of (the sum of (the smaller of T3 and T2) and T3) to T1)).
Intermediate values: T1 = 30.0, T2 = 29.8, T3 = 28.0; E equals -0.57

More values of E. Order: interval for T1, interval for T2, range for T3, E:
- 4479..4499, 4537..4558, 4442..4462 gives -0.58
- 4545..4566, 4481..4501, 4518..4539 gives -0.55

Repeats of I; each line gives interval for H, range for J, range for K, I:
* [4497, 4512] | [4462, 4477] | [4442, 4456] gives -9.3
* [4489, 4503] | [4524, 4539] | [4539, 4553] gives -8.8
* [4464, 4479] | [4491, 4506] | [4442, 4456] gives -8.6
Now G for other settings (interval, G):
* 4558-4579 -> 4560.82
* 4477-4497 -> 4492.03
